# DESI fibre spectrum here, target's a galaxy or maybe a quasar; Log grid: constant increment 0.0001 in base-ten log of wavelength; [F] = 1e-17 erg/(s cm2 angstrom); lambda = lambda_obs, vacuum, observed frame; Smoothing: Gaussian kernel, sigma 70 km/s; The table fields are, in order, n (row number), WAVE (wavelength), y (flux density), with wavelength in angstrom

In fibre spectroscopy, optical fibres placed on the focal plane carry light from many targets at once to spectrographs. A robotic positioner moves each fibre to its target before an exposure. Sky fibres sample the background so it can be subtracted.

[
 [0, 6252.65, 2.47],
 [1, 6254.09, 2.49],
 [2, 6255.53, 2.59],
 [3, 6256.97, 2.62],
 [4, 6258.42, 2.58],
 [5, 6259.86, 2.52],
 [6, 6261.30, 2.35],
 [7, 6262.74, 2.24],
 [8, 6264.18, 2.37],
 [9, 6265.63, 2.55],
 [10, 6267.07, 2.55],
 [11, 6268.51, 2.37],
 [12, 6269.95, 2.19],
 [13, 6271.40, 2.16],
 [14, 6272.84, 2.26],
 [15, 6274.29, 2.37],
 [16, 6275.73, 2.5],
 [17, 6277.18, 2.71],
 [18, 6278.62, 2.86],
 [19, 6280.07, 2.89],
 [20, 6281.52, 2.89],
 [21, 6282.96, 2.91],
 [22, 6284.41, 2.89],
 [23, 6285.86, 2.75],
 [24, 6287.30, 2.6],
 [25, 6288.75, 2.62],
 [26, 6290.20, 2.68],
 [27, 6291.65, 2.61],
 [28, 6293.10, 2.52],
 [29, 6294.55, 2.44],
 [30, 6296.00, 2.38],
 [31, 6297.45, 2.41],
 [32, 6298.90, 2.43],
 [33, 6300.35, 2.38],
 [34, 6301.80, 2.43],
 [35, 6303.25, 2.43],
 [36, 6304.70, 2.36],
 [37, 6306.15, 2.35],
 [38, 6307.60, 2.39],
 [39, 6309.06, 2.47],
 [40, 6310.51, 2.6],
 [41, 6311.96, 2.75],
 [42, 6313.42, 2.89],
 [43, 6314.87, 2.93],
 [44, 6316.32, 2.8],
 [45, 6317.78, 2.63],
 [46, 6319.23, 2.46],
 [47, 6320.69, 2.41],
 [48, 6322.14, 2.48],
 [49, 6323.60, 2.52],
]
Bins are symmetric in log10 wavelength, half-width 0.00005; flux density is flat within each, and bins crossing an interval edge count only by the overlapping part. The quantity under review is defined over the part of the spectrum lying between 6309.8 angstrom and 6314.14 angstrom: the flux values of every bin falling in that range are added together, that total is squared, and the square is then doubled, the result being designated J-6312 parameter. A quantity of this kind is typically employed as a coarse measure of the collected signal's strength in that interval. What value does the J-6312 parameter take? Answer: 136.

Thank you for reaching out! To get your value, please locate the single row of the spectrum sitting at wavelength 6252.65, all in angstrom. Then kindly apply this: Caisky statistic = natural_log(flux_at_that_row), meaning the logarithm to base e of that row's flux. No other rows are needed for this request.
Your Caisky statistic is 0.90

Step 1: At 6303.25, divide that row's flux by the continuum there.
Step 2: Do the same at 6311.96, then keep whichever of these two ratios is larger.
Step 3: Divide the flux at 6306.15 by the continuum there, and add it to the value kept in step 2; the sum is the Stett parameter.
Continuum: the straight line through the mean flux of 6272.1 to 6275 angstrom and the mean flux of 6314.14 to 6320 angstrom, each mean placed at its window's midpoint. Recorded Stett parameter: 1.94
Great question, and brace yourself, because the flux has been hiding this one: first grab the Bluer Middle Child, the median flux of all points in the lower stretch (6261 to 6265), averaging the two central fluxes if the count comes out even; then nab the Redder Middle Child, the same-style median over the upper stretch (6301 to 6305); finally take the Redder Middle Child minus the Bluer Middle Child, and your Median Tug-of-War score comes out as 0.08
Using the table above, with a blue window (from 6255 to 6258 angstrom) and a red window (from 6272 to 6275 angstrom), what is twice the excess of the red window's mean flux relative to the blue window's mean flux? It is -0.6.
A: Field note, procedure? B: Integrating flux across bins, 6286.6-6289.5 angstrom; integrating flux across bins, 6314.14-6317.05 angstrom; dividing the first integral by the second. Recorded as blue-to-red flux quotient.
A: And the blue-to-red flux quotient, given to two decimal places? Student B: 0.91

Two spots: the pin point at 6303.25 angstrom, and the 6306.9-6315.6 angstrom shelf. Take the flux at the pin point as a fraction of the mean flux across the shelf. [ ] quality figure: 0.91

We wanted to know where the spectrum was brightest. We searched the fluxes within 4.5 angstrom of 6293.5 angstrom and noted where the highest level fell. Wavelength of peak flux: 6290.20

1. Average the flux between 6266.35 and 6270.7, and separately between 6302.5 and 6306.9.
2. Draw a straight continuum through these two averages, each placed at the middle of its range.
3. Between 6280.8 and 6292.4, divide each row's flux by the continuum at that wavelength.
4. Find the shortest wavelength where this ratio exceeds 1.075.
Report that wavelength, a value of 6281.52 angstrom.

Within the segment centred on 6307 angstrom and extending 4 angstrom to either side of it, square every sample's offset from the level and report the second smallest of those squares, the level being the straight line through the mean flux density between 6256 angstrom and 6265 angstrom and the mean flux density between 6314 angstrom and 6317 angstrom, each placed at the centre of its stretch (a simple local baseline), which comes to 0.12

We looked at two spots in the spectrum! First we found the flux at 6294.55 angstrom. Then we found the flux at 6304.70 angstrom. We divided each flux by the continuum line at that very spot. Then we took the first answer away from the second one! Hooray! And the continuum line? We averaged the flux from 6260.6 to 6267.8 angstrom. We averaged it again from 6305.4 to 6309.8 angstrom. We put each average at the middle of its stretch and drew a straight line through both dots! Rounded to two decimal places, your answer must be -0.03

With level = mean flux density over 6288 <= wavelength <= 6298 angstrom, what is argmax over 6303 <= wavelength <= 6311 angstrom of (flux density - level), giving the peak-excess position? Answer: 6310.51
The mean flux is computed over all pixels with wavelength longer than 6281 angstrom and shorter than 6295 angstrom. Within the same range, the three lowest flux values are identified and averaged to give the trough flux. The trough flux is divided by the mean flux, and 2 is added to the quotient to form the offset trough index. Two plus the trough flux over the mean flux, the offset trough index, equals 2.936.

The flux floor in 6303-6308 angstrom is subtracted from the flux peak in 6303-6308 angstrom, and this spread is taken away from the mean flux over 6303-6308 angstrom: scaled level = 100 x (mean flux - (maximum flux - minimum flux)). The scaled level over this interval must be 230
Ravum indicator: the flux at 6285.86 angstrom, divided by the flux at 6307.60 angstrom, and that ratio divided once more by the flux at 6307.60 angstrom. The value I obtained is 0.48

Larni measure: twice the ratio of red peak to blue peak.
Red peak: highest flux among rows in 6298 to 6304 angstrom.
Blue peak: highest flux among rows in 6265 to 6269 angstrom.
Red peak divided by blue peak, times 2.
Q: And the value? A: 1.91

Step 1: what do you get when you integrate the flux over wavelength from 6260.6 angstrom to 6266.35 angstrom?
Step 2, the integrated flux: 13.7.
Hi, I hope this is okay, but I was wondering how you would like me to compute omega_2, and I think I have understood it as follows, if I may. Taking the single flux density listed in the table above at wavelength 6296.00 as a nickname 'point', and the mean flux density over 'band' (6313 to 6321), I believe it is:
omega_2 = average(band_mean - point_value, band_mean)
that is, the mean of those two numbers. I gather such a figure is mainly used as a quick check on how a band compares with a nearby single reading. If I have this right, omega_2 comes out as 1.50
